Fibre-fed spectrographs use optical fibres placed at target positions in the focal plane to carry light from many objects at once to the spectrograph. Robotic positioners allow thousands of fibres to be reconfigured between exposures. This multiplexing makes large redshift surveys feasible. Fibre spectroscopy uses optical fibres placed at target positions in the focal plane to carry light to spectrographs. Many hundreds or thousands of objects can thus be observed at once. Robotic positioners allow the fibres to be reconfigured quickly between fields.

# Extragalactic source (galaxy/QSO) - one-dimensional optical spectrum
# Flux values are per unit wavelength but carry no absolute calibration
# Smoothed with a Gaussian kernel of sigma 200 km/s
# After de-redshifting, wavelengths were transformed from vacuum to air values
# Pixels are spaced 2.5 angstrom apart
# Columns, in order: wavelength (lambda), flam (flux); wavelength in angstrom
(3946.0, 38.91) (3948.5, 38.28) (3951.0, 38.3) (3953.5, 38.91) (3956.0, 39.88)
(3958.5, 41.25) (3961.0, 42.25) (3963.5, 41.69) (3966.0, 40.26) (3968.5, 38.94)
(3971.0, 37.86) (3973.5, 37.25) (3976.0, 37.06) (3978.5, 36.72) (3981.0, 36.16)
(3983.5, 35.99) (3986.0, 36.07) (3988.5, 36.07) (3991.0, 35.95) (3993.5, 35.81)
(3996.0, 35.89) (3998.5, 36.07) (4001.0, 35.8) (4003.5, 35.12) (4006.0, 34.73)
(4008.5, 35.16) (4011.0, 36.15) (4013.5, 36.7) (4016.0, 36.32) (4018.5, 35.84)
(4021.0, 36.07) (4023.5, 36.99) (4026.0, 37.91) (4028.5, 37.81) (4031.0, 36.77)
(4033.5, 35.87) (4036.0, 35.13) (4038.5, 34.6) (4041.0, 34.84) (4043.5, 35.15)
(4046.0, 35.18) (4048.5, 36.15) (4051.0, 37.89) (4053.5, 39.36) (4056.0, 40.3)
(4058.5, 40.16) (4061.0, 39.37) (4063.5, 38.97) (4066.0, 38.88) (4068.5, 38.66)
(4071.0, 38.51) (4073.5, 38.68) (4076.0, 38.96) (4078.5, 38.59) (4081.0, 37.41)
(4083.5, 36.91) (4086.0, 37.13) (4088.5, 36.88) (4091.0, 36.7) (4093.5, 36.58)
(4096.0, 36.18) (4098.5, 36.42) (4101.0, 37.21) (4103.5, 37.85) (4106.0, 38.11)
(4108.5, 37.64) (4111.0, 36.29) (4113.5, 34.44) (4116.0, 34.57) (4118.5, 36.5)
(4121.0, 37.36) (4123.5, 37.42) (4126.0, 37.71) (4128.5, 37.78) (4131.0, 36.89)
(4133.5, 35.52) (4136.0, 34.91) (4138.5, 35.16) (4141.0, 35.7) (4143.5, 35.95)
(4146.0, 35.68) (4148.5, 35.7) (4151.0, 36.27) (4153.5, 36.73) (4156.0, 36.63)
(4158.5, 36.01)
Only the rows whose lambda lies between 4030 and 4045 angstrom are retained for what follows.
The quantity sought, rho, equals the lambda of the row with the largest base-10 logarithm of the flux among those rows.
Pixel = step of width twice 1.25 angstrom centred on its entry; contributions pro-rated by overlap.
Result 4031.0 angstrom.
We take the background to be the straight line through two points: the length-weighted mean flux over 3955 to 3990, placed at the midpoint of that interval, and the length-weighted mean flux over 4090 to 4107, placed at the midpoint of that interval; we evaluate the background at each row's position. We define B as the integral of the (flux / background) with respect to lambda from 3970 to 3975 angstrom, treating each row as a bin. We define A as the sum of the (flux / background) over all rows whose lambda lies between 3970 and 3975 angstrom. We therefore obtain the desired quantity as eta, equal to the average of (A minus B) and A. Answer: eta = -0.49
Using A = 1.96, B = 4.89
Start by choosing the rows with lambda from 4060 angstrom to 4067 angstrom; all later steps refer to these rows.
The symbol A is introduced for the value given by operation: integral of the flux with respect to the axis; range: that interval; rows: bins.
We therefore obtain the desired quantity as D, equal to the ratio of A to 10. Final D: 27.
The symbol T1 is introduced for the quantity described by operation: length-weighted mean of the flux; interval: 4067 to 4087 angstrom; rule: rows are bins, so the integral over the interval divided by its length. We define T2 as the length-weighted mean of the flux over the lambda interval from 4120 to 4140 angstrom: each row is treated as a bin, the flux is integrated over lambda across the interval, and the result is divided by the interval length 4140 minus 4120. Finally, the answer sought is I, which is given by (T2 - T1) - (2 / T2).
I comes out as -1.6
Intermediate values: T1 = 38.1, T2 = 36.6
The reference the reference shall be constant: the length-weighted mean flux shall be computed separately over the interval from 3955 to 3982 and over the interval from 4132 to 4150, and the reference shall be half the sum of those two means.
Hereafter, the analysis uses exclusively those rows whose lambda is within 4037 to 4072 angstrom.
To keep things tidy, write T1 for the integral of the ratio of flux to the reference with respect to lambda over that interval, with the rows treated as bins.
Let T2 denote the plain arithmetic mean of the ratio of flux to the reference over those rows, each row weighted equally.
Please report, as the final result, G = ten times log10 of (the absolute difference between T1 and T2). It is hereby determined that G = 15.4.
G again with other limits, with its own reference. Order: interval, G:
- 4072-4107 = 15.3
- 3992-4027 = 15.2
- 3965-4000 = 15.3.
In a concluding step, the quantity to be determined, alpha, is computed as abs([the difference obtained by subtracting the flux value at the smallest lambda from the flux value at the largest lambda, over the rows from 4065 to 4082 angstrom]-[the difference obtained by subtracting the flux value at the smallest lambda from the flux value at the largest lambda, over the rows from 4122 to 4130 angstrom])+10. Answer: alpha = 11.8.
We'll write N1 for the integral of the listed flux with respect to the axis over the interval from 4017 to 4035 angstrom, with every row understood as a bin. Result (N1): 661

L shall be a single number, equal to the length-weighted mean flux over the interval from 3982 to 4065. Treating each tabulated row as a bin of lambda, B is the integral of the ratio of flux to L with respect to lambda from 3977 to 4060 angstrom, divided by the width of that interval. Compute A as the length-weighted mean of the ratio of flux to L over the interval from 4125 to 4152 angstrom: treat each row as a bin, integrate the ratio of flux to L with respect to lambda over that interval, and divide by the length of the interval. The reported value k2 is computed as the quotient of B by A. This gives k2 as 1.01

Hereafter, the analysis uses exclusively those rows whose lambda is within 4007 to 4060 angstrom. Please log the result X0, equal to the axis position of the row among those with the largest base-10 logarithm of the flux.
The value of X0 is 4056.0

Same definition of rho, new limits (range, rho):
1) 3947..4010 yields 3961.0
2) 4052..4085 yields 4056.0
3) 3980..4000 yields 3981.0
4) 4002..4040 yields 4026.0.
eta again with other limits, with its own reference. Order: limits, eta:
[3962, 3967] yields -0.54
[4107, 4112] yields -0.51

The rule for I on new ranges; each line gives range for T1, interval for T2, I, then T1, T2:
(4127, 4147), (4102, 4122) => 0.6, 36.0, 36.6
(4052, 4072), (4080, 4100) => -2.5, 39.3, 36.8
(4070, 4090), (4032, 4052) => -2.3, 37.9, 35.6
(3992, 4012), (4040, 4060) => 1.8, 35.6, 37.4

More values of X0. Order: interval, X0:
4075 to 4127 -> 4076.0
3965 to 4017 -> 3966.0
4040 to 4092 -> 4056.0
